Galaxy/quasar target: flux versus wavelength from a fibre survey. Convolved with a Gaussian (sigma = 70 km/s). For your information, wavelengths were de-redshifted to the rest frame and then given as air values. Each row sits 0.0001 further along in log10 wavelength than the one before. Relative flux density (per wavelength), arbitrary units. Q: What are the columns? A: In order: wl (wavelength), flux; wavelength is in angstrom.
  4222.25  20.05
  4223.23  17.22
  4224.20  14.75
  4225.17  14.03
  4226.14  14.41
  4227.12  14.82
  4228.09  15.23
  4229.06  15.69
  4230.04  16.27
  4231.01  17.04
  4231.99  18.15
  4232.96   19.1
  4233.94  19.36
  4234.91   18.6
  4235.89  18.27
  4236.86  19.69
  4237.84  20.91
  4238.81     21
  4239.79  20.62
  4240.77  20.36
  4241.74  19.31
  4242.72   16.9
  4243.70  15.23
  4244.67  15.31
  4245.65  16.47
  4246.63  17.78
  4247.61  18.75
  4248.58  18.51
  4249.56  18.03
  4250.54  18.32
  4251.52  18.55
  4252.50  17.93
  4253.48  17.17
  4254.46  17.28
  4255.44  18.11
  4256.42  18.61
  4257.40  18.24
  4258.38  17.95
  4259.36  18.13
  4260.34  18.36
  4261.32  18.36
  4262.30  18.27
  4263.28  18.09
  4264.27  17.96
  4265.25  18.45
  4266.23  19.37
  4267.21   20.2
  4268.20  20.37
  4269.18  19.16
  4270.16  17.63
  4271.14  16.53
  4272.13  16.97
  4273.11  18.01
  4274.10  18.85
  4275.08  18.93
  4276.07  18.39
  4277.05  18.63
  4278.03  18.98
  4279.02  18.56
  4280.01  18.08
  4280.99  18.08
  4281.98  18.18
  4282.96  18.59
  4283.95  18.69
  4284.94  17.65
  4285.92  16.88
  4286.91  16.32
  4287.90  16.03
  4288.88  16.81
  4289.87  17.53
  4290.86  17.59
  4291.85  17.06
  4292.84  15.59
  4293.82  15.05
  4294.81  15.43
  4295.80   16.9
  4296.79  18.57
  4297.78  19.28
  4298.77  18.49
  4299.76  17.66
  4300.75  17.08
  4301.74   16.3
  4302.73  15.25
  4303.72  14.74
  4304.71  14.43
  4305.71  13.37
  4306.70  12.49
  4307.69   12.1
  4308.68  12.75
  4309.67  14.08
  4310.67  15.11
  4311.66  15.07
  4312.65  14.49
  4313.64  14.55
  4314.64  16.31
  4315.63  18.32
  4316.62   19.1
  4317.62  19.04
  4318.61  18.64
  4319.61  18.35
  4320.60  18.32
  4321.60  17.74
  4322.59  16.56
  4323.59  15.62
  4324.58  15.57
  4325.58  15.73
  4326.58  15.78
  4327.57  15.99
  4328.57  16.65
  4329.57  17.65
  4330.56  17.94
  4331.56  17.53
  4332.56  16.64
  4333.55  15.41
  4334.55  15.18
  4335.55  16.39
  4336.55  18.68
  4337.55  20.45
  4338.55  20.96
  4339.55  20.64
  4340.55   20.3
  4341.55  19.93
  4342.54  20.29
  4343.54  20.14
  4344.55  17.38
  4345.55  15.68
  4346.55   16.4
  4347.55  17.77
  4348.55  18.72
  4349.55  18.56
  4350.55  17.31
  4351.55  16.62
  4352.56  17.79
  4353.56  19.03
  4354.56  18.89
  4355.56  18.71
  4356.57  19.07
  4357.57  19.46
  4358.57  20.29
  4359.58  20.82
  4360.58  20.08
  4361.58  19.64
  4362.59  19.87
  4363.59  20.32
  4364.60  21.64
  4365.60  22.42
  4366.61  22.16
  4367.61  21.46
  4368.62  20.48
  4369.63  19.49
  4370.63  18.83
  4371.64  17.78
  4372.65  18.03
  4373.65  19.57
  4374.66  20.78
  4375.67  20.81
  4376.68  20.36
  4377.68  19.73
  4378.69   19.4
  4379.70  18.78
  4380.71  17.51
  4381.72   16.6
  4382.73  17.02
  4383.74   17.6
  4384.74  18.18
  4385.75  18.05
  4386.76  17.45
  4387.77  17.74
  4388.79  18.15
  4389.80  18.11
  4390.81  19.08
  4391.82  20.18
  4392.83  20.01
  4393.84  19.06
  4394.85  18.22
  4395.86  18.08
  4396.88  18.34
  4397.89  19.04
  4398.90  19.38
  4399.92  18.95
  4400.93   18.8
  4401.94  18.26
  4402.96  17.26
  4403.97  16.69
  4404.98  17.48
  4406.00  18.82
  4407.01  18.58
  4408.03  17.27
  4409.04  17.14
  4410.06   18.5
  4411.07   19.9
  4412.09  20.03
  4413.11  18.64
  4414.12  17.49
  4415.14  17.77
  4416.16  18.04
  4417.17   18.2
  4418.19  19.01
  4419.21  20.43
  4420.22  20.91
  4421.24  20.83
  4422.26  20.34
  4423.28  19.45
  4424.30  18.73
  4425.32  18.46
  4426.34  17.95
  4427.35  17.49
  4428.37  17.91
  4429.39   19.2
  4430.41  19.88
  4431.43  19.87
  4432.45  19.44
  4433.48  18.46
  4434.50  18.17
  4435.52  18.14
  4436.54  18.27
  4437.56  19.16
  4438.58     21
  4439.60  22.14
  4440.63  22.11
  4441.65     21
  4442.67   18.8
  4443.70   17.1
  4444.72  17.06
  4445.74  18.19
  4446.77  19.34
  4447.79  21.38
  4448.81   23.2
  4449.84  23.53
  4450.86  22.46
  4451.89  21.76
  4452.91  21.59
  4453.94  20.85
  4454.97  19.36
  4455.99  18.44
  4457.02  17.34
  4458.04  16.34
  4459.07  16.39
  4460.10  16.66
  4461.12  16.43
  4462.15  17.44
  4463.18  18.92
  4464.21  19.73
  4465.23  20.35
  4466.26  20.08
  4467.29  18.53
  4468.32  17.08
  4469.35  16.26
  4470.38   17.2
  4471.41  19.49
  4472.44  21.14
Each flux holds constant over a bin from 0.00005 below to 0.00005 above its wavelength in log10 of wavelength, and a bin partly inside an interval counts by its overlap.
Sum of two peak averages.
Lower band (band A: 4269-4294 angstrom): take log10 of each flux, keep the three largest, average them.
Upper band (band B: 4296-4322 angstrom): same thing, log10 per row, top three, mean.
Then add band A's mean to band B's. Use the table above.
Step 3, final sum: 2.56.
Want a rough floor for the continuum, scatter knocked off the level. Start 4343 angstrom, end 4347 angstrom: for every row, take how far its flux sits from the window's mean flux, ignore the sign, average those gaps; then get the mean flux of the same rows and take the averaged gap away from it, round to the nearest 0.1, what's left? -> 16.0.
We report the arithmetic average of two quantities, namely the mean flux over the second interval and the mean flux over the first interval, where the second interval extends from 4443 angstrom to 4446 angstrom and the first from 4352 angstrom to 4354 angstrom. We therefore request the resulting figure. 17.9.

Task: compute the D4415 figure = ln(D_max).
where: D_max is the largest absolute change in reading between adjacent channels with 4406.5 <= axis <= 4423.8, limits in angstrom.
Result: 0.35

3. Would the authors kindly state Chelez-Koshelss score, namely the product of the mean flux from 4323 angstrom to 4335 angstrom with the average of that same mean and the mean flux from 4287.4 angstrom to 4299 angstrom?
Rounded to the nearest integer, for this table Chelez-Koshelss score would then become 272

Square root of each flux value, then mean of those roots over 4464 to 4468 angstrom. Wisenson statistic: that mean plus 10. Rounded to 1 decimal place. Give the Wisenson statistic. 14.4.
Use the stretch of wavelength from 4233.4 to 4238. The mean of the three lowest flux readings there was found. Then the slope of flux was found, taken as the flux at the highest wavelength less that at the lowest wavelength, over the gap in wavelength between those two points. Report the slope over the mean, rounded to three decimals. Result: 0.021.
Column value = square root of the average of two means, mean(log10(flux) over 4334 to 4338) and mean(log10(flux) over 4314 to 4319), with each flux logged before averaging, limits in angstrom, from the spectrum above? 1.12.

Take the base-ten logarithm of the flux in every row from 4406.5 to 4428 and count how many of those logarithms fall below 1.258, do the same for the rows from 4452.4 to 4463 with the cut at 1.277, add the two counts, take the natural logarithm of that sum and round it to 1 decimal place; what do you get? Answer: 2.6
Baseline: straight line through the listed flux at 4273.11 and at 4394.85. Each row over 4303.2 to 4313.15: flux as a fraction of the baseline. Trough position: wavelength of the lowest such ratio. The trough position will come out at 4307.69 angstrom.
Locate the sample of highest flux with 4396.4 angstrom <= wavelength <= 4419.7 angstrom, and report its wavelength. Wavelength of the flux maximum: 4419.21 angstrom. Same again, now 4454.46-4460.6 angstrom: 4454.97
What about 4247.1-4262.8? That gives 4247.61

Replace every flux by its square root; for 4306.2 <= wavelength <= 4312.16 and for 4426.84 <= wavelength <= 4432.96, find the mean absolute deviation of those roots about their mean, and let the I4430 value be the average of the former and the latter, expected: 0.127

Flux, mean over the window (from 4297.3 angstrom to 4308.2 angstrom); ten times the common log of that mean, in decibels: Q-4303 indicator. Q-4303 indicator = 11.92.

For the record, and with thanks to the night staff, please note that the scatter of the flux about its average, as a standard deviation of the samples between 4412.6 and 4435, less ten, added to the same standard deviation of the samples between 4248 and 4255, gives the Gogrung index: -8.4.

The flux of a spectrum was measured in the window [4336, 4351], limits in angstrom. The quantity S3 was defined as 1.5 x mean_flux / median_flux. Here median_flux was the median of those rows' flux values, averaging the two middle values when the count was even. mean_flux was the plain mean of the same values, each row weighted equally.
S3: 1.51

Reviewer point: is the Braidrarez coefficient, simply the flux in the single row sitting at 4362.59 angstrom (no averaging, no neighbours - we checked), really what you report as 19.87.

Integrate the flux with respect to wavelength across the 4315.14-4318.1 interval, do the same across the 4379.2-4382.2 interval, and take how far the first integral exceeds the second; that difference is 3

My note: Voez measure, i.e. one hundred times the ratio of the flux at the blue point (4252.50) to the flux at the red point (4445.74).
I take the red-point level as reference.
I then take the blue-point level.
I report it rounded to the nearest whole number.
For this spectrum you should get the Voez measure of 99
